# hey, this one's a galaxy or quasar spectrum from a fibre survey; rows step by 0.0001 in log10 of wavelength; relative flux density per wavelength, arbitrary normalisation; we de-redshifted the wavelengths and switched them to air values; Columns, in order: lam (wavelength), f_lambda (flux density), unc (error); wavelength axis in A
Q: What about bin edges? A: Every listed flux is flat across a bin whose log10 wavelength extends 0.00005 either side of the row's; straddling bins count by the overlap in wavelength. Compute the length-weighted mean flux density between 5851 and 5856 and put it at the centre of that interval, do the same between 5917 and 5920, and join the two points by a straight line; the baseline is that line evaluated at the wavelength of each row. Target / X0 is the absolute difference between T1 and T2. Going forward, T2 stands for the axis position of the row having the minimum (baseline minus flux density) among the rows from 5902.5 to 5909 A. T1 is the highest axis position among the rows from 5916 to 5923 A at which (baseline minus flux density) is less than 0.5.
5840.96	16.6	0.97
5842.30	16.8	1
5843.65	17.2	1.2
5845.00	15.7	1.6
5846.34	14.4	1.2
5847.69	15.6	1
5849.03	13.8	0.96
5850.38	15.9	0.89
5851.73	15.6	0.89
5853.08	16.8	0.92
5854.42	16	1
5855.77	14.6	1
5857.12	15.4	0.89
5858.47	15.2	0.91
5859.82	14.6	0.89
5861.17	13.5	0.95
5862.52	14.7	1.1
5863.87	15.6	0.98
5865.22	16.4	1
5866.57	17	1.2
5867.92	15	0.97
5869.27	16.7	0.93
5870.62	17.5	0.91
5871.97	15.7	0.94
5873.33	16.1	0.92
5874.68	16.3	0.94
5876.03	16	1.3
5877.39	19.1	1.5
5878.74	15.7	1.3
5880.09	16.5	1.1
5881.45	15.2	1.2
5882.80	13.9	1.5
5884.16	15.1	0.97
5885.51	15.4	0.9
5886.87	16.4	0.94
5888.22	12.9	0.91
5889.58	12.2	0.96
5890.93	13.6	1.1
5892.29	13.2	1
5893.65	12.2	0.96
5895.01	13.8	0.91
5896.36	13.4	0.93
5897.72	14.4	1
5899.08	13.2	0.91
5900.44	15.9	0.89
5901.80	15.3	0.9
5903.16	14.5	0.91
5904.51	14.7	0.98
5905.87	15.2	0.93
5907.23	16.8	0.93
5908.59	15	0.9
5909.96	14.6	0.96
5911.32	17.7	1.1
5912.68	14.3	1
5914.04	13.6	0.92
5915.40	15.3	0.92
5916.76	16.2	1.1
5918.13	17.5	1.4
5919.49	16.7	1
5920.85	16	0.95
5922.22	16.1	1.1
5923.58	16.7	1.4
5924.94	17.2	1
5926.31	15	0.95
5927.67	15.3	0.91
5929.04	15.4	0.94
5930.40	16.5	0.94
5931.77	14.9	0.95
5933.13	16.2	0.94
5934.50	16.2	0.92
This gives 12.3 A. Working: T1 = 5919.49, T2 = 5907.23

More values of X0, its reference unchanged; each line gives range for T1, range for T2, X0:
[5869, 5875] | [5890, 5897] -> 20.3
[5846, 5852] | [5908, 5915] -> 59.6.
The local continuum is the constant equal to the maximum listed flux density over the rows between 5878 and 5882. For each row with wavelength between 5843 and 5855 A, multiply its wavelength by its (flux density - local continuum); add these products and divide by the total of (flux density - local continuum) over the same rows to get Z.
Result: 5848.8 A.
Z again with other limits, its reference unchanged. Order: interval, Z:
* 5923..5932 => 5929.6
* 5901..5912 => 5904.9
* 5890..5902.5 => 5895.4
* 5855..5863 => 5859.5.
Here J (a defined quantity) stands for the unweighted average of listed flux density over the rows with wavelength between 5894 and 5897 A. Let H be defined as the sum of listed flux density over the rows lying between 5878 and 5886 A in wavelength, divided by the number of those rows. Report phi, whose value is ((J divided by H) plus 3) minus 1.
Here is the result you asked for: 2.89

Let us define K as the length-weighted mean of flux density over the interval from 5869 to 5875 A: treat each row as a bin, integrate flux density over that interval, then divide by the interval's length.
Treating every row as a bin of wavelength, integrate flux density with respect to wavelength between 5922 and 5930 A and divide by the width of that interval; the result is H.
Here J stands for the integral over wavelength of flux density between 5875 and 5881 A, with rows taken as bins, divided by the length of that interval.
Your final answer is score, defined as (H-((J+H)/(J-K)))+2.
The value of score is -100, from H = 16.0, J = 16.7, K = 16.4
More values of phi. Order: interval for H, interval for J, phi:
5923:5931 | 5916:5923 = 3.03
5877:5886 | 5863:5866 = 3.01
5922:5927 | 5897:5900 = 2.85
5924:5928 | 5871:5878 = 3.05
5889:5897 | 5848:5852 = 3.16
